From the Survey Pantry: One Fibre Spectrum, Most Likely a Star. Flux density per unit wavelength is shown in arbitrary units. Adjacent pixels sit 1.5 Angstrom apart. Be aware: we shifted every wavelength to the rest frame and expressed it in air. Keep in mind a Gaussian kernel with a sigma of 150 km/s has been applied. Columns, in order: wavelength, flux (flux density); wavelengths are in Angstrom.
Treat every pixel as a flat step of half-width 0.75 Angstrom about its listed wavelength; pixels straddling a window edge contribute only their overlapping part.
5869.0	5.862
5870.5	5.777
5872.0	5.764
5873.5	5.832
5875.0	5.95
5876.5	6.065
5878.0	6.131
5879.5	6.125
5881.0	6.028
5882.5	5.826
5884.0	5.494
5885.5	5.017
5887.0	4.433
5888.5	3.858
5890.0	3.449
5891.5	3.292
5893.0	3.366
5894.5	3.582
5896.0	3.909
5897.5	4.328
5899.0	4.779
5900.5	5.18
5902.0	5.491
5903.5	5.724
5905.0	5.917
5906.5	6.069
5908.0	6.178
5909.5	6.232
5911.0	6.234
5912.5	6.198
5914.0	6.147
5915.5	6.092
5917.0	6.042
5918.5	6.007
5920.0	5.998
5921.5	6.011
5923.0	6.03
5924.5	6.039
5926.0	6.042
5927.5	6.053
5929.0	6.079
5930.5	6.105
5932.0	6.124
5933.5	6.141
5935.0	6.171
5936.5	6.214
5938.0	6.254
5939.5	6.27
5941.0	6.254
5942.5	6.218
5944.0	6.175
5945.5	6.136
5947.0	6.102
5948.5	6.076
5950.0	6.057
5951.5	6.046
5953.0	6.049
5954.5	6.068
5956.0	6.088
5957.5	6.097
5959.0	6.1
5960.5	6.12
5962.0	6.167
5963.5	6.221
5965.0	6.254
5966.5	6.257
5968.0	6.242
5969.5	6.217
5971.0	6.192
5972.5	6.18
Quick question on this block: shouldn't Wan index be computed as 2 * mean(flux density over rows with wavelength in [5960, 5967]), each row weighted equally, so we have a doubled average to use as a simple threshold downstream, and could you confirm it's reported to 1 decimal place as 12.4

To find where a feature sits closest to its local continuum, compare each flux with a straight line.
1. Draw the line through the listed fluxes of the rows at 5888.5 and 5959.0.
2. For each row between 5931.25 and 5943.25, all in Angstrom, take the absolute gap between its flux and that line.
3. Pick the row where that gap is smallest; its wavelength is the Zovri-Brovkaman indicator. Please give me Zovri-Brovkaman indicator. 5942.5 Angstrom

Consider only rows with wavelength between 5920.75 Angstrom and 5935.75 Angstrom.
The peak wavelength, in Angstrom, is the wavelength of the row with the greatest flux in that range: 5935.0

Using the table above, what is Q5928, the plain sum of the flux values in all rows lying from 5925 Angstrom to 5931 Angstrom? 24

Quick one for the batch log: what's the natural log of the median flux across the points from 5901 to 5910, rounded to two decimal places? 1.79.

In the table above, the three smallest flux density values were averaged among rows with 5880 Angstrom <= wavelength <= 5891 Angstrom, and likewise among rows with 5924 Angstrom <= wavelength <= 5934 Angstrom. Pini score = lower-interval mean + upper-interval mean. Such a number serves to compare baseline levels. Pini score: 10.0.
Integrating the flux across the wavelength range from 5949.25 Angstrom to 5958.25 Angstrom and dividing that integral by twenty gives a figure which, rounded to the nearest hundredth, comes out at 2.73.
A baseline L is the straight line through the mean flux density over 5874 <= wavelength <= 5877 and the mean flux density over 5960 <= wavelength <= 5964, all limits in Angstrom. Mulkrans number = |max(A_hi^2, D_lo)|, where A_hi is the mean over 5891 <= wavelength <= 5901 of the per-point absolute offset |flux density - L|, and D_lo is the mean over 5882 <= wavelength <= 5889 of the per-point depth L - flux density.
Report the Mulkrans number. 3.9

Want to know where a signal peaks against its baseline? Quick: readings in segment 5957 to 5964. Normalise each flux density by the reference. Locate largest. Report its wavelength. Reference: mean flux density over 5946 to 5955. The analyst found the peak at 5963.5 Angstrom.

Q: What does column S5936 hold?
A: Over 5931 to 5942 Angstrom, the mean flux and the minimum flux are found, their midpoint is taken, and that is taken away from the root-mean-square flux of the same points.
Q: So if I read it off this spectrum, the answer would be 0.04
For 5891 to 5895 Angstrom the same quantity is 0.06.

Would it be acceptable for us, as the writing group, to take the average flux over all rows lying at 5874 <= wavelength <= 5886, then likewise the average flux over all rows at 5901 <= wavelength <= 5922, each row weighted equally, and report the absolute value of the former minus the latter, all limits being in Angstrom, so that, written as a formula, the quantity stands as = 0.2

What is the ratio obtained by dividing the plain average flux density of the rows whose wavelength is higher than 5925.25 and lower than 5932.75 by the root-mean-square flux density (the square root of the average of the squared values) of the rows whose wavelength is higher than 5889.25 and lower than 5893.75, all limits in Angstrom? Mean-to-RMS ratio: 1.80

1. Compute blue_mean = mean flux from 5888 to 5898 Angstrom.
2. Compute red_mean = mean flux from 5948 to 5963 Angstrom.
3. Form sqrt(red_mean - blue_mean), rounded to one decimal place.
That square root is 1.6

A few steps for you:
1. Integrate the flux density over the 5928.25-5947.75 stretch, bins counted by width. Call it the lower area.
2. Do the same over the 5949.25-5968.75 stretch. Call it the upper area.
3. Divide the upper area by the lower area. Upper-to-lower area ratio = 0.99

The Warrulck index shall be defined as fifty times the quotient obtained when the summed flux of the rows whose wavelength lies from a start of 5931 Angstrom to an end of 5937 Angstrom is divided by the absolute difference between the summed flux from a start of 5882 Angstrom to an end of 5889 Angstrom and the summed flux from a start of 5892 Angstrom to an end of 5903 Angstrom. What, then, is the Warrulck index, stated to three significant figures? 205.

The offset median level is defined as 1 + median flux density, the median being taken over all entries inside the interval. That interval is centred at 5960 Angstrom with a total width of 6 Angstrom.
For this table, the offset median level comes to 7.11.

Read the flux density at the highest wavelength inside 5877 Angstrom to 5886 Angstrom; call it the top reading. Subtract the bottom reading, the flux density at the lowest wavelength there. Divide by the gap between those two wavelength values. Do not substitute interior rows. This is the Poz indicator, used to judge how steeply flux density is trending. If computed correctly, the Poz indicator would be -0.149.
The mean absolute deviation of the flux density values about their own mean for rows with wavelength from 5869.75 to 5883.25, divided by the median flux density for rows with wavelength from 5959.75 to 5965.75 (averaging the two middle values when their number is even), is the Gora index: 0.021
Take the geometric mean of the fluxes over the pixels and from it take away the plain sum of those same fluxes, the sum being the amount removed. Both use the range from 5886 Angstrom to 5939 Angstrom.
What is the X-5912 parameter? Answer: -186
